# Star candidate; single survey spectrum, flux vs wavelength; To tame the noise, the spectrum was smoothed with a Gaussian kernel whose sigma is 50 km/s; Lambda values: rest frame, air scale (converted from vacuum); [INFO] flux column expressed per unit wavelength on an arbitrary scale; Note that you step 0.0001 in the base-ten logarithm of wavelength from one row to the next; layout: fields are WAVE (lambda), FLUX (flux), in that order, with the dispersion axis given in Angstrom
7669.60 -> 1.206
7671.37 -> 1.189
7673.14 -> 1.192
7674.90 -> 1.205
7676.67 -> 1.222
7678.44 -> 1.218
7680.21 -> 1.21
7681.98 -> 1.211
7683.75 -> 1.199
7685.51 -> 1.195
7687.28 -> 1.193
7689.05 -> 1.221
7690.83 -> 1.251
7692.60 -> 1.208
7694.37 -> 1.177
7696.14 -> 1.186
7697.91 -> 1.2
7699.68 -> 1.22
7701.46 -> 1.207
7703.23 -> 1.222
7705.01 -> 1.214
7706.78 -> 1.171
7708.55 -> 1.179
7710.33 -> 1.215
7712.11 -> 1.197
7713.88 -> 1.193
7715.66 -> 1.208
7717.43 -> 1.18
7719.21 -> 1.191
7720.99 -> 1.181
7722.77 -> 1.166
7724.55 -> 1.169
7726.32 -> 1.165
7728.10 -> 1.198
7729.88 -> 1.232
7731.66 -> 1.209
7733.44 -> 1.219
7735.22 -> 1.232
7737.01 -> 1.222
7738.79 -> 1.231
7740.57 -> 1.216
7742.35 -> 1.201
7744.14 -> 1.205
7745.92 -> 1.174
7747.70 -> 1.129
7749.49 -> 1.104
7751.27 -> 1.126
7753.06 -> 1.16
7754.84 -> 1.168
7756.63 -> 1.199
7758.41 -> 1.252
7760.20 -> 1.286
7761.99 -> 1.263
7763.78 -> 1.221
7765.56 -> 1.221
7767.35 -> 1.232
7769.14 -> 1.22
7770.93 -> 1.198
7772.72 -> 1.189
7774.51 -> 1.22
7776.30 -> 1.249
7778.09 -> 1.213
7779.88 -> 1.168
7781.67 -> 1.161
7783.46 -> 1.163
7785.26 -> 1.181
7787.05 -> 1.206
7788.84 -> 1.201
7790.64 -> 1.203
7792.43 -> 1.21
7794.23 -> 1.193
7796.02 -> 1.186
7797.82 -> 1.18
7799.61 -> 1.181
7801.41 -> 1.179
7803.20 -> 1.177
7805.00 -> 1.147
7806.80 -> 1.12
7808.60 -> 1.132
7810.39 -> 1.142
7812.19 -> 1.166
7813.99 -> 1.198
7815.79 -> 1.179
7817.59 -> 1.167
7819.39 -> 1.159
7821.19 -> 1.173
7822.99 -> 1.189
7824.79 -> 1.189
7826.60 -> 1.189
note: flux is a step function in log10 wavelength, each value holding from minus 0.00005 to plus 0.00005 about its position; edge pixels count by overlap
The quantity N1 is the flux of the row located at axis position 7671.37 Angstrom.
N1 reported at 1.189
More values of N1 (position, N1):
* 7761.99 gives 1.263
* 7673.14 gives 1.192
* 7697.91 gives 1.2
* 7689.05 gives 1.221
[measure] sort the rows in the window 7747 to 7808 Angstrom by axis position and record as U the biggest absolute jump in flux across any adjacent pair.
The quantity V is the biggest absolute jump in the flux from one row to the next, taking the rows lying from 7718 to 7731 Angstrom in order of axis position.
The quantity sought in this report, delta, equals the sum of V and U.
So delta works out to 0.087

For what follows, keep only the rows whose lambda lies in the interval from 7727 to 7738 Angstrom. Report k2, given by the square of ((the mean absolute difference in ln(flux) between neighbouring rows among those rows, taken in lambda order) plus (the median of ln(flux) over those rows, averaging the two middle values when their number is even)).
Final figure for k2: 0.046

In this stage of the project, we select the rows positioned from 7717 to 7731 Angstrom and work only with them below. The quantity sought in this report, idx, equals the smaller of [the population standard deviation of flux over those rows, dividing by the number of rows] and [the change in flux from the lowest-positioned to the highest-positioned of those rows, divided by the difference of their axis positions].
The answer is 0.004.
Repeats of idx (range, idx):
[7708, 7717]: 0.004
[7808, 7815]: 0.012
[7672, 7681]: 0.003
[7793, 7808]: -0.006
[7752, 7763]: 0.012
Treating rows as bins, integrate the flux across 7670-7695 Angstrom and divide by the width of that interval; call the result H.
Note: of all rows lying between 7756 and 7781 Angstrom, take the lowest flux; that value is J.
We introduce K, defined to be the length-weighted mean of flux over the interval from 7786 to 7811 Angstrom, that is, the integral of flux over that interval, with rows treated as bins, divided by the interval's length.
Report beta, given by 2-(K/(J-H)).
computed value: 33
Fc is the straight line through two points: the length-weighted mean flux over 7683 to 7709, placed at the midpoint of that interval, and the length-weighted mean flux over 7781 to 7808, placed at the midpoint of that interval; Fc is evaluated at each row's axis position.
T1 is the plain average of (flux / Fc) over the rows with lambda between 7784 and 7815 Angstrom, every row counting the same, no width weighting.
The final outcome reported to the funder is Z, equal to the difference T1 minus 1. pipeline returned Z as -0.0006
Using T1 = 1.00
